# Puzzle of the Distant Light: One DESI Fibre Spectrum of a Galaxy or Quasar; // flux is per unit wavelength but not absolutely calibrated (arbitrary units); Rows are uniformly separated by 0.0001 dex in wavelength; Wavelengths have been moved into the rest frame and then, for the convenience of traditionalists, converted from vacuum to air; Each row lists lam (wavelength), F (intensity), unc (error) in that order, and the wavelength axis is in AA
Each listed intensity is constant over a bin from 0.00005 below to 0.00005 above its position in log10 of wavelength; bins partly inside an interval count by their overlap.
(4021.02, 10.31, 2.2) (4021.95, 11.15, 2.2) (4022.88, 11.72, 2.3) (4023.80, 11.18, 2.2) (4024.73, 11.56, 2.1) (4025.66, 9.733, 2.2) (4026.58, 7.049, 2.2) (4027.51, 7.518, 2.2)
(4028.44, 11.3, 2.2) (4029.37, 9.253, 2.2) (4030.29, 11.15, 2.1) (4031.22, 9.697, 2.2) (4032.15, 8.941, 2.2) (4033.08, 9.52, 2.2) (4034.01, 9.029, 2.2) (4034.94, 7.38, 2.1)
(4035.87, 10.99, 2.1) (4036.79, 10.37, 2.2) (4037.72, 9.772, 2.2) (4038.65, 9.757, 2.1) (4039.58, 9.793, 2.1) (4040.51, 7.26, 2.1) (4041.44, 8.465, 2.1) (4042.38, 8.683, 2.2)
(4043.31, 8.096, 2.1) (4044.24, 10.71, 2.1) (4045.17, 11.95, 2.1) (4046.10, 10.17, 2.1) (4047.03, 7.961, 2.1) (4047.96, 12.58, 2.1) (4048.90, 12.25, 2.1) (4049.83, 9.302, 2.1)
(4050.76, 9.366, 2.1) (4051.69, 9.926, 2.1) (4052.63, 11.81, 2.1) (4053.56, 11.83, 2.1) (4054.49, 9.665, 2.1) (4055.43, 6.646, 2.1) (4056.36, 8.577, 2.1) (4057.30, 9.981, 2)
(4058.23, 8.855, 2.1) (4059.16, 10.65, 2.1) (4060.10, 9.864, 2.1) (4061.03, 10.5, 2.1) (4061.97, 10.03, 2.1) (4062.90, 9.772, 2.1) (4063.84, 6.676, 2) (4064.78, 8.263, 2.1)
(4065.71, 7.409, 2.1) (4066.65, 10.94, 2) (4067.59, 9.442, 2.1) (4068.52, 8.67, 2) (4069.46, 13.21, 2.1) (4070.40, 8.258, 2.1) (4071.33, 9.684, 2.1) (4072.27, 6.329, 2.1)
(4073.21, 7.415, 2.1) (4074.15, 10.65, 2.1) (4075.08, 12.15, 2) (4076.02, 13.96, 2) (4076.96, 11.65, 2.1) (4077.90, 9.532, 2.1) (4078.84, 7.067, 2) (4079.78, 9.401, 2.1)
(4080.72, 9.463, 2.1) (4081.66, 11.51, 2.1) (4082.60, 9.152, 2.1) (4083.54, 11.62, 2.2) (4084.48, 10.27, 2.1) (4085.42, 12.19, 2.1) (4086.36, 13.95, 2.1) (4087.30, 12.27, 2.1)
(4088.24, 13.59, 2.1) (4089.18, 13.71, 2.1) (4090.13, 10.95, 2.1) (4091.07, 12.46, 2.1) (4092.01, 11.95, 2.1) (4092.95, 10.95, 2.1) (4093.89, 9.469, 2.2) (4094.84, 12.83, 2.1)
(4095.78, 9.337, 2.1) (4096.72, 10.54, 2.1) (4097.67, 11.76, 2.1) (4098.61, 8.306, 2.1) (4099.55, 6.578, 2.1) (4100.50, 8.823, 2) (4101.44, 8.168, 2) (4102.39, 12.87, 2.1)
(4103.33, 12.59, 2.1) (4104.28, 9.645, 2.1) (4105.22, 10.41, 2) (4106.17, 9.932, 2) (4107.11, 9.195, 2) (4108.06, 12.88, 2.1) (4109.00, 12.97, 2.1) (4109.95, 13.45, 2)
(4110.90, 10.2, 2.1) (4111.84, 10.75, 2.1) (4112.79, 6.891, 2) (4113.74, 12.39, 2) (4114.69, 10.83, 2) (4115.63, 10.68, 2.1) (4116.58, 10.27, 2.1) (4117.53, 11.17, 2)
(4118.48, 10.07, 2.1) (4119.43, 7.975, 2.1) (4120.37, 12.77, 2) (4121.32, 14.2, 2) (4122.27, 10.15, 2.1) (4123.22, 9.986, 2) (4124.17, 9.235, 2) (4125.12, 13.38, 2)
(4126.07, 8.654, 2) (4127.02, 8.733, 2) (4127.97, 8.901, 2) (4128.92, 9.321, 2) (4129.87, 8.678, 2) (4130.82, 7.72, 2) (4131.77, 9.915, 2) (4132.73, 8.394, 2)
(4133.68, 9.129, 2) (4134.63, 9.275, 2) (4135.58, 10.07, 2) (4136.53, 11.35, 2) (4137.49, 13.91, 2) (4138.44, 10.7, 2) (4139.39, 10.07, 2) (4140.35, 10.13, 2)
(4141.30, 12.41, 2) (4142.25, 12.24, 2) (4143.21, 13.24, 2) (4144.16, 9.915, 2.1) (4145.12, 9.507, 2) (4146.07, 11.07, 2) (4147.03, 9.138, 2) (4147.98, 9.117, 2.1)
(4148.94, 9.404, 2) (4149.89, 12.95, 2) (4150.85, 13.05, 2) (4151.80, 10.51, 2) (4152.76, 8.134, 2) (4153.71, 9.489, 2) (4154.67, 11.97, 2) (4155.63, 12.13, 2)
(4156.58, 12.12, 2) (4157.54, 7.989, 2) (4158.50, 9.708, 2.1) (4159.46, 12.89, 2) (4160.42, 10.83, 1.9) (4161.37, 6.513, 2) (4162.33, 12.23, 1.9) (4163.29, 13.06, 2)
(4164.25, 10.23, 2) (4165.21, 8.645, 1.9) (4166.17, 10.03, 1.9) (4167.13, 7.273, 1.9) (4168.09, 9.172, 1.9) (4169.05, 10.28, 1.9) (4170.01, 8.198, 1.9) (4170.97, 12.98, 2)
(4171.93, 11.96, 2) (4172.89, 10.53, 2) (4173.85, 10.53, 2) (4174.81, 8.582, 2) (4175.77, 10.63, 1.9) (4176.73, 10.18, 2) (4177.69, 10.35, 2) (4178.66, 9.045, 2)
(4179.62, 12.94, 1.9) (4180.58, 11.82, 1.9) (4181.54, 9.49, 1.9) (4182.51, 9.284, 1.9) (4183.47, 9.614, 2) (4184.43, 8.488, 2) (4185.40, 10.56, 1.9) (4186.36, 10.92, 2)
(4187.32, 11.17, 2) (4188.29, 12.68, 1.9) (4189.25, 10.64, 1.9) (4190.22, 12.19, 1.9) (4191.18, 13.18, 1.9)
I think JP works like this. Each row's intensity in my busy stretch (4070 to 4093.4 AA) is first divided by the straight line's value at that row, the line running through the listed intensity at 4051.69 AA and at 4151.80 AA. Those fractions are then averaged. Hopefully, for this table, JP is 1.07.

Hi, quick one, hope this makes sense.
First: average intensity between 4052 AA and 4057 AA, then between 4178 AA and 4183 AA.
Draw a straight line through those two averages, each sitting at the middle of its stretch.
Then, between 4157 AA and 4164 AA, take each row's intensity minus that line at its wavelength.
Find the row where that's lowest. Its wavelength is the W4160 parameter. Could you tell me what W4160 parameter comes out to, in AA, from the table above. 4161.37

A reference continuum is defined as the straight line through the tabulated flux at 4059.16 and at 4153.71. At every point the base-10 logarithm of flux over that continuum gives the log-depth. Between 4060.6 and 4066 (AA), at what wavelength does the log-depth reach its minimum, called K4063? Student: 4063.84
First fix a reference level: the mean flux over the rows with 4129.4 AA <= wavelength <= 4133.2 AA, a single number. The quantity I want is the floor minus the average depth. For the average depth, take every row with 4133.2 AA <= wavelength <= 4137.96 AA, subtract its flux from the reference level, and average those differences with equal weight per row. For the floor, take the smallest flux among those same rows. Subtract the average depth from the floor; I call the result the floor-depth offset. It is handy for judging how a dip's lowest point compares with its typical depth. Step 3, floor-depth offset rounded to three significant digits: 11.2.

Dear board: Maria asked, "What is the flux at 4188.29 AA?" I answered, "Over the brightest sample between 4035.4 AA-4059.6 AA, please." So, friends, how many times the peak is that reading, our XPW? 1.01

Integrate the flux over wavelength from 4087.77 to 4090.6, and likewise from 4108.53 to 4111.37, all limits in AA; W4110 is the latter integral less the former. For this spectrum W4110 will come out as -1.4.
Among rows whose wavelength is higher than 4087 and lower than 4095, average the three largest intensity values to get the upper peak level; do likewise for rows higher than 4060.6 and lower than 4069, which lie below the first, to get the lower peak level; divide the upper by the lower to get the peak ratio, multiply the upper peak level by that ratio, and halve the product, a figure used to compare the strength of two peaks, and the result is 8.5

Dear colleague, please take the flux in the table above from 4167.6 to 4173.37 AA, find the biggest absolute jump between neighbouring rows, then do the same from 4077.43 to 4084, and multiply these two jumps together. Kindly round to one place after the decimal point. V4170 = 11.8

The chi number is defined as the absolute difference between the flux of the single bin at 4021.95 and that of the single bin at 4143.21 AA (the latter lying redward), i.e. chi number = 2.1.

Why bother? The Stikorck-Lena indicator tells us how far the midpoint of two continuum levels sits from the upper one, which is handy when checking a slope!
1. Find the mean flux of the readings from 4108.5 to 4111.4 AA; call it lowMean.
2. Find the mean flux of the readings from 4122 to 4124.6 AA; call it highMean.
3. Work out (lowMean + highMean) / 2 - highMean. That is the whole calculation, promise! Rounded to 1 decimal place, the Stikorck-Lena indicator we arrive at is 1.2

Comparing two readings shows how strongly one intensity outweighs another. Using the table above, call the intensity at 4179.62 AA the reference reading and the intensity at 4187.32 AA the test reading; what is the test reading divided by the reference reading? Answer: 0.86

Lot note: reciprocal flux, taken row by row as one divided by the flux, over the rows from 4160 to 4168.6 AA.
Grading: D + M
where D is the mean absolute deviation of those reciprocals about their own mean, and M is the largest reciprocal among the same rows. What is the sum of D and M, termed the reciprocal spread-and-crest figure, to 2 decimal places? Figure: 0.17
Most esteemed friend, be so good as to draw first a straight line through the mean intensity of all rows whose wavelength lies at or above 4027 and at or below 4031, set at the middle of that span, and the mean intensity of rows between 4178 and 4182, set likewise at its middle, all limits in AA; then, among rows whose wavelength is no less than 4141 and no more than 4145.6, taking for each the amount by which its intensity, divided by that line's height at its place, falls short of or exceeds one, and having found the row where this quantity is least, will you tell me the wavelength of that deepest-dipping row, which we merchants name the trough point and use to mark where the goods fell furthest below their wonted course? 4145.12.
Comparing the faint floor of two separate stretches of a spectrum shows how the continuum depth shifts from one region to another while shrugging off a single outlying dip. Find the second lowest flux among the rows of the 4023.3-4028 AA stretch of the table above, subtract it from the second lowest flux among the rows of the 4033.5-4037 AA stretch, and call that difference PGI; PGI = 1.5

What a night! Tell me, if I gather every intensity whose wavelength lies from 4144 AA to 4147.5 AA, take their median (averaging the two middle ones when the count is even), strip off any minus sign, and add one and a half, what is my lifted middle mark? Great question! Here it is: 11.2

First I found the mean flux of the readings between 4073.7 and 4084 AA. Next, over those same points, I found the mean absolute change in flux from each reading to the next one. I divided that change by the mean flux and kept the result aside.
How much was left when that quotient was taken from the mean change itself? 1.76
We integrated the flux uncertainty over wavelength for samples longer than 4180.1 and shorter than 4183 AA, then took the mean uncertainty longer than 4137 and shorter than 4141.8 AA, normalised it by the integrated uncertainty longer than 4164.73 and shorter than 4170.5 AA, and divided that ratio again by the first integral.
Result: 0.033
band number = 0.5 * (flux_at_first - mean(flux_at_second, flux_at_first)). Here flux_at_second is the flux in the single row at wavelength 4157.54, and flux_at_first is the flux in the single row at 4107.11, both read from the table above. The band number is 0.30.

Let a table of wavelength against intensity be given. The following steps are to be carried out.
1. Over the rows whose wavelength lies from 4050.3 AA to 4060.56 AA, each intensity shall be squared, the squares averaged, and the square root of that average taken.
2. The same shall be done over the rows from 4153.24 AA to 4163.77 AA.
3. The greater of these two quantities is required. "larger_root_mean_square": 11.00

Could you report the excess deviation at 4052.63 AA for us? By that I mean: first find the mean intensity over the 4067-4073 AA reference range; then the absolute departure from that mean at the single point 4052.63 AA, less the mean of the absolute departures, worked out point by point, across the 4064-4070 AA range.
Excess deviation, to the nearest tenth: 1.0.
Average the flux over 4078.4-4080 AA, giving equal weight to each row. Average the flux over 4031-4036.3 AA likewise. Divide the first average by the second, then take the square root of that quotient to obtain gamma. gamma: 0.94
